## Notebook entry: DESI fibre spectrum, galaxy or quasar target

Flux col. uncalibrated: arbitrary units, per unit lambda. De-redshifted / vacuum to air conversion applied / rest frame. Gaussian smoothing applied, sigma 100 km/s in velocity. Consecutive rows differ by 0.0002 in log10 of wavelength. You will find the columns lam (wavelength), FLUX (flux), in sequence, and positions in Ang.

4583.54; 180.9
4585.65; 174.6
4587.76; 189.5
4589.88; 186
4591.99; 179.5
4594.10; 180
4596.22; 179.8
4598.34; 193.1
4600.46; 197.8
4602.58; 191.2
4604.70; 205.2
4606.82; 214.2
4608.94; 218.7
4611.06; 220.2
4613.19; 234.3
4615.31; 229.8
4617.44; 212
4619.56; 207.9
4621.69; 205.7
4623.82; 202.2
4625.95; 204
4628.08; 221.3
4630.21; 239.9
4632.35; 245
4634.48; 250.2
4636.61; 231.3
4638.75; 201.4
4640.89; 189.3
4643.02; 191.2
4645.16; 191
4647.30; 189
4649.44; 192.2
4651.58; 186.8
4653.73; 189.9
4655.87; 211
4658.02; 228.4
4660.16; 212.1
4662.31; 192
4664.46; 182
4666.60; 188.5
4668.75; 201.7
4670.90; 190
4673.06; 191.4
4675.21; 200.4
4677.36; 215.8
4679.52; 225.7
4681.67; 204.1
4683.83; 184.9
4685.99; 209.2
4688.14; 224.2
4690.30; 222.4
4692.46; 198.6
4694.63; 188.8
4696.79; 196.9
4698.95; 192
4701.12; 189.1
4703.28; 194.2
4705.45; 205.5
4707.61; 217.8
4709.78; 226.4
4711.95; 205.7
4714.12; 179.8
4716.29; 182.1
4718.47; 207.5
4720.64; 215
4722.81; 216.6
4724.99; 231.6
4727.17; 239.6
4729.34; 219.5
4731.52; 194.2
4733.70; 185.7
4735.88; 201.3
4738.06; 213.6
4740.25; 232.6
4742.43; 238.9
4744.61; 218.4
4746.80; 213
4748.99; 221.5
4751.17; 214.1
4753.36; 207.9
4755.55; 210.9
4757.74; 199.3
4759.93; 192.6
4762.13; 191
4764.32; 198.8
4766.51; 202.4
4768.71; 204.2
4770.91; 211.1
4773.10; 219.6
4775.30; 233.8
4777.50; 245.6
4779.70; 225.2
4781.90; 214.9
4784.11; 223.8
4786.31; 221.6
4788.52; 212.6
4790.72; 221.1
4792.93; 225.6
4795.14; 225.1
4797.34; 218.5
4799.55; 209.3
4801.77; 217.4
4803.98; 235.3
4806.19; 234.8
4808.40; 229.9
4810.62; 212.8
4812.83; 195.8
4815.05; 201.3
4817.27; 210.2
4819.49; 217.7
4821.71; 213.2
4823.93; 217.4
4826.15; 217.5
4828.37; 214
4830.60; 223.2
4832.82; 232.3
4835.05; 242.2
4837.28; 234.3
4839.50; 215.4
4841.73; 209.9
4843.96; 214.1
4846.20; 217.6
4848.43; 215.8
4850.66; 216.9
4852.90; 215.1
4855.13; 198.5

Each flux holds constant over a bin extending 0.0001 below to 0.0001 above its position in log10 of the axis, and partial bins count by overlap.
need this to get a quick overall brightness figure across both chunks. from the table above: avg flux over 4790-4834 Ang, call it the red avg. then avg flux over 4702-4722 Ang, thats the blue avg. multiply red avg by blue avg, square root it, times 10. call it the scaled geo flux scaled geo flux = 2111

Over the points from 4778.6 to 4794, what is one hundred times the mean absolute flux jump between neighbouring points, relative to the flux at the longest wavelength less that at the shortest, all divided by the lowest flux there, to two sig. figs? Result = 8.5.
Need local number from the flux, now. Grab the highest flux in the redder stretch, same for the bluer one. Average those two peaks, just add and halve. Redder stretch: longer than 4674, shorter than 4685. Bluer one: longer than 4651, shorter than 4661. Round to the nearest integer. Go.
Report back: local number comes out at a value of 227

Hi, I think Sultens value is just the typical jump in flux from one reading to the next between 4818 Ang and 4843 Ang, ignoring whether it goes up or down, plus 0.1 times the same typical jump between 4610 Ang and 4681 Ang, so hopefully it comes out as 8.3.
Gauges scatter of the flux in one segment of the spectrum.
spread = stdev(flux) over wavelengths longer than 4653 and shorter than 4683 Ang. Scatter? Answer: 14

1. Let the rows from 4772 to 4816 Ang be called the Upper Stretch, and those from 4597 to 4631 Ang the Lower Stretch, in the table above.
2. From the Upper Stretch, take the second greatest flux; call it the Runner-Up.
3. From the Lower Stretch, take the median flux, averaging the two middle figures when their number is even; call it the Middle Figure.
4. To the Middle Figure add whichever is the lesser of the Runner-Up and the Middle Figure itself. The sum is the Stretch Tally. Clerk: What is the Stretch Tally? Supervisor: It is 420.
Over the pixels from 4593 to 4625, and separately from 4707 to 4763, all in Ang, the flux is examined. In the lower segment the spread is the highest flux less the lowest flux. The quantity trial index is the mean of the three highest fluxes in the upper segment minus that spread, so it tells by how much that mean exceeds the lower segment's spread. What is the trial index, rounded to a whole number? 183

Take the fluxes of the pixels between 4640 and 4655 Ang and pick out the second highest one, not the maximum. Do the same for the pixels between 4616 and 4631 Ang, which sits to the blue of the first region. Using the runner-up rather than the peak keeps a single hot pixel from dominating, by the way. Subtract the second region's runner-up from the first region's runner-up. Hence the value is -30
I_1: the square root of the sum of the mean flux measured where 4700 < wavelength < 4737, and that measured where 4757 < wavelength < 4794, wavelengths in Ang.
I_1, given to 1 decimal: 20.5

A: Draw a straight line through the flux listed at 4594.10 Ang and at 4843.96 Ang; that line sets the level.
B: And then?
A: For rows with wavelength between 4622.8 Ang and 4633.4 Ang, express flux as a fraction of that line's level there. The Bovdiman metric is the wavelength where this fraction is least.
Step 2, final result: 4623.82 Ang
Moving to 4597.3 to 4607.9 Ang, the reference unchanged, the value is 4602.58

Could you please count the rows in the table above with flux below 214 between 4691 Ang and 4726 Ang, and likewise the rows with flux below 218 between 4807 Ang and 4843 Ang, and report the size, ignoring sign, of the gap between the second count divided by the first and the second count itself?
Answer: 10.0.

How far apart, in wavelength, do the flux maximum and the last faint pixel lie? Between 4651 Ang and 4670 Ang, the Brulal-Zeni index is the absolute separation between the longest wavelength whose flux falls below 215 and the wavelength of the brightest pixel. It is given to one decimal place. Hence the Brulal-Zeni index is 10.7 Ang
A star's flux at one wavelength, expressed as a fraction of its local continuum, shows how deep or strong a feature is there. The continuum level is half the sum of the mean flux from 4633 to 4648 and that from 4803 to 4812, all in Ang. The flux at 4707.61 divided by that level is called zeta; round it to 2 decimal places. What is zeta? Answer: 1.00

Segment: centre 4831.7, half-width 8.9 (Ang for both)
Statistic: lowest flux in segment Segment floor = 214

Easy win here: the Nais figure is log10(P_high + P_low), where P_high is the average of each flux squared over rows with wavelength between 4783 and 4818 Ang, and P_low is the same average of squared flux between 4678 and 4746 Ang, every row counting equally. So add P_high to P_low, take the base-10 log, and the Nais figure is 4.96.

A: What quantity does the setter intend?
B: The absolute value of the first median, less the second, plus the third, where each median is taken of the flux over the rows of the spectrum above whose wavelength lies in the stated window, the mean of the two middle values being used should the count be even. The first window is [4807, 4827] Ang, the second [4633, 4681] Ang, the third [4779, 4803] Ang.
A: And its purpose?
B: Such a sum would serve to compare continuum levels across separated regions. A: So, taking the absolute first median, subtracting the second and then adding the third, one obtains 242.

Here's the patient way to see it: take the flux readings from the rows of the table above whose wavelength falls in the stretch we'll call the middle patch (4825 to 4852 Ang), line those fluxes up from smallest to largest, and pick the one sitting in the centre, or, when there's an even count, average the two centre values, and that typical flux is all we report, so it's 217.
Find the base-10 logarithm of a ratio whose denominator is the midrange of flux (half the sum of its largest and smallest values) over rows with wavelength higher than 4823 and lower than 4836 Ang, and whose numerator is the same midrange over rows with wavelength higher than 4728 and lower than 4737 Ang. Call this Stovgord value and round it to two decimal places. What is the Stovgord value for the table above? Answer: -0.05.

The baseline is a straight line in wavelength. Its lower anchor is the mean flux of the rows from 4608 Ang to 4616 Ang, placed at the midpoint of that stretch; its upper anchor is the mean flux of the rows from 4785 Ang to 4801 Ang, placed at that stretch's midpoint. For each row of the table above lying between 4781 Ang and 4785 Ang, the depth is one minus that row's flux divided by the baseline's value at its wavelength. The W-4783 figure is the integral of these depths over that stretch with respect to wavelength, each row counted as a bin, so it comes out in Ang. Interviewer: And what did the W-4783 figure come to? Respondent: 0.00 Ang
